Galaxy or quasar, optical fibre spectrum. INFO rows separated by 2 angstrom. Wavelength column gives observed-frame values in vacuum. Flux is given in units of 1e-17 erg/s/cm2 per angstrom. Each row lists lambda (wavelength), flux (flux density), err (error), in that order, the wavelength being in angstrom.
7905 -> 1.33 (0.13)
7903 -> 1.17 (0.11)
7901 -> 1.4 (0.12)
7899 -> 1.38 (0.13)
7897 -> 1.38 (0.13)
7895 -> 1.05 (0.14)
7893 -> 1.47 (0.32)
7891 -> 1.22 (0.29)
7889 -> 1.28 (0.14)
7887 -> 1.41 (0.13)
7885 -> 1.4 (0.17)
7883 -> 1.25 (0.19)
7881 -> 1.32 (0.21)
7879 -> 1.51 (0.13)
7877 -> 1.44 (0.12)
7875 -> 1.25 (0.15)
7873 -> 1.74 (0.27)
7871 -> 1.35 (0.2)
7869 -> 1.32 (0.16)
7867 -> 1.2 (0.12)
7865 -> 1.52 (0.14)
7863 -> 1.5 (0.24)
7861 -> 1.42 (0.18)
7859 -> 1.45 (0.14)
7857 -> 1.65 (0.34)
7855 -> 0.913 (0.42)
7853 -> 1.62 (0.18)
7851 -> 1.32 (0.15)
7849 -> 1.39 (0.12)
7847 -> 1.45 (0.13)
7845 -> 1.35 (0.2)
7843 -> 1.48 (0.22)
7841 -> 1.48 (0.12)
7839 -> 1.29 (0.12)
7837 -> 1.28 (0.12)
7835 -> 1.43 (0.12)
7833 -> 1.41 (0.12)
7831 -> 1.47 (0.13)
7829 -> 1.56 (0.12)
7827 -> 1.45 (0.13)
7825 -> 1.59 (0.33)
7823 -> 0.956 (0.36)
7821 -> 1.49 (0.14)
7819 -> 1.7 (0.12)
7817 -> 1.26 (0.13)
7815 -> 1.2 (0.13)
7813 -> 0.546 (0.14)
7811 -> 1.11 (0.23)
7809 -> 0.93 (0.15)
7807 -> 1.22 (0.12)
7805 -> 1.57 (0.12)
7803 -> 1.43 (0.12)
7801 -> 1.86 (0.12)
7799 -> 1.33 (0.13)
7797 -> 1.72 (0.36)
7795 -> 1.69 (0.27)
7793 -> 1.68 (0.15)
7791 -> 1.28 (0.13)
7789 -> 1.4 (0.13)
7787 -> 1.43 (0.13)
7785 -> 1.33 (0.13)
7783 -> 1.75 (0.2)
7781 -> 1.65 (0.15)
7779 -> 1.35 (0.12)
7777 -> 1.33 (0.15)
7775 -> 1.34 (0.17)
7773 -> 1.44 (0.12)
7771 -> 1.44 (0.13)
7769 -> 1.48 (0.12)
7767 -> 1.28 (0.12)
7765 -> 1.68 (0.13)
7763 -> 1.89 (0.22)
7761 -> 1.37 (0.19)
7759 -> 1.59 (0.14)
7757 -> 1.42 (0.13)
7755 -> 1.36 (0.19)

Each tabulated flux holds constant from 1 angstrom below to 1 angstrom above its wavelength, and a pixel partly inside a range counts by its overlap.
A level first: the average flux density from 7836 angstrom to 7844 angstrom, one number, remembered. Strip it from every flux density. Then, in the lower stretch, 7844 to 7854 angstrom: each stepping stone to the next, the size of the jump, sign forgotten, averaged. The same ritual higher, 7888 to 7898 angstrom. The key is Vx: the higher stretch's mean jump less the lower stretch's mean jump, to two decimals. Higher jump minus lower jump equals 0.13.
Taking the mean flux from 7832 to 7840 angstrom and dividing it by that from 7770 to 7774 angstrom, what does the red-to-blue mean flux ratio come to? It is 0.94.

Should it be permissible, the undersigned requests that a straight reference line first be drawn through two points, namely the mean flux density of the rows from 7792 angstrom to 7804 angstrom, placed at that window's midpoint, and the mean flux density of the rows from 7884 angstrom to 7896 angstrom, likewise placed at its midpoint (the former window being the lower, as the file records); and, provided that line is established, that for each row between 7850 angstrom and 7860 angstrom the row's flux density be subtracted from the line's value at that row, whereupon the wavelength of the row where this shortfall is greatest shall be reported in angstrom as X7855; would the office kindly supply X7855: 7855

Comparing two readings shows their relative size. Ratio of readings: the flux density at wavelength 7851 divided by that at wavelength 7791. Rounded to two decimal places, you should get 1.03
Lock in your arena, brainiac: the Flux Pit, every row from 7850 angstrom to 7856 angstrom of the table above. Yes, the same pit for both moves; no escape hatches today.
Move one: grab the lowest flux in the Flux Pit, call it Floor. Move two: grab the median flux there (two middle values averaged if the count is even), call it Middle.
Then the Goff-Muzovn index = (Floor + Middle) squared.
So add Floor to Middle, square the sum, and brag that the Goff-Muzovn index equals 5.0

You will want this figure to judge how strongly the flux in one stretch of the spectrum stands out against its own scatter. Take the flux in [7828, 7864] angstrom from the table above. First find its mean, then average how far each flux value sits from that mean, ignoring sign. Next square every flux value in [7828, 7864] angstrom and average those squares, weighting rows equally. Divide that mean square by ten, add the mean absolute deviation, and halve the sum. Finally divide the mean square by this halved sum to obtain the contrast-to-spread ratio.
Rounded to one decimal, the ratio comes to 13.2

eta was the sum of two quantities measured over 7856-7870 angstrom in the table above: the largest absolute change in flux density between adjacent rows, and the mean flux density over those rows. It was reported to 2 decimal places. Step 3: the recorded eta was 1.76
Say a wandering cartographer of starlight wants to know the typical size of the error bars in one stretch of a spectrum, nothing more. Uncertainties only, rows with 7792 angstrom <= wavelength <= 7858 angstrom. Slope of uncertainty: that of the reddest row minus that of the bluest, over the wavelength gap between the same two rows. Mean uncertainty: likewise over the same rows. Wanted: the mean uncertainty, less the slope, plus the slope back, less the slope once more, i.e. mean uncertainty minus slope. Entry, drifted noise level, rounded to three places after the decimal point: 0.175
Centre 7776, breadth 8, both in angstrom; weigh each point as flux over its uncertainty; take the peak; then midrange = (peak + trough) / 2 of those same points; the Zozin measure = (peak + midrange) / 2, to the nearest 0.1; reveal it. 11.0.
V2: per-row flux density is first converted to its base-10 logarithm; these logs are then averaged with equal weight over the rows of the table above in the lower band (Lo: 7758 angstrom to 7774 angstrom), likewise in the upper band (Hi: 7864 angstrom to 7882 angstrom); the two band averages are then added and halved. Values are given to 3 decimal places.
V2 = 0.162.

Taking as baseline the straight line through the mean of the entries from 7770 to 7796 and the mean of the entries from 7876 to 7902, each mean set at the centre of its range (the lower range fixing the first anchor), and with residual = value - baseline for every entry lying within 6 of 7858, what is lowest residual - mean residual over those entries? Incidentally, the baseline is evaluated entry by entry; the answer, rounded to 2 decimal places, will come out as -0.52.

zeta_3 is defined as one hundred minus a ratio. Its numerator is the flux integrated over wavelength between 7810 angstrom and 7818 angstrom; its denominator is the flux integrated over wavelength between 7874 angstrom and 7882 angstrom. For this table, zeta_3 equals 99.3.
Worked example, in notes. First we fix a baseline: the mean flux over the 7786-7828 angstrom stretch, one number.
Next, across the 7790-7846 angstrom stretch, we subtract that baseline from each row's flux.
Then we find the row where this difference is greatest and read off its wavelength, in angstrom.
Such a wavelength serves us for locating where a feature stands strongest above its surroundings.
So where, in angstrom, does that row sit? 7801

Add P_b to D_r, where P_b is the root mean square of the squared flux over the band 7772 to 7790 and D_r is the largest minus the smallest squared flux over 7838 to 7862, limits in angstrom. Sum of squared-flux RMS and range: 4.0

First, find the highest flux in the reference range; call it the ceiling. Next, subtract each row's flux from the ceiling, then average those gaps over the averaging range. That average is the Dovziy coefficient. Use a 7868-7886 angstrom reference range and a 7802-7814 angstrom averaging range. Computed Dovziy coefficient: 0.61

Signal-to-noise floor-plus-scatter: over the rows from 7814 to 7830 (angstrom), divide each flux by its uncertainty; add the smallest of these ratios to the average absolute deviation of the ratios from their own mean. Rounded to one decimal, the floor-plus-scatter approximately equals 5.5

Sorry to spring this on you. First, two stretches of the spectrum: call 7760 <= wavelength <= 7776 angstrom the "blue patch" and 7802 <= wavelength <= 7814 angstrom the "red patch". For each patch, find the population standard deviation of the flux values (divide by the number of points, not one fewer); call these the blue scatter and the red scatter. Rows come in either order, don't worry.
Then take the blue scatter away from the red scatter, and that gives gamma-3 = 0.15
